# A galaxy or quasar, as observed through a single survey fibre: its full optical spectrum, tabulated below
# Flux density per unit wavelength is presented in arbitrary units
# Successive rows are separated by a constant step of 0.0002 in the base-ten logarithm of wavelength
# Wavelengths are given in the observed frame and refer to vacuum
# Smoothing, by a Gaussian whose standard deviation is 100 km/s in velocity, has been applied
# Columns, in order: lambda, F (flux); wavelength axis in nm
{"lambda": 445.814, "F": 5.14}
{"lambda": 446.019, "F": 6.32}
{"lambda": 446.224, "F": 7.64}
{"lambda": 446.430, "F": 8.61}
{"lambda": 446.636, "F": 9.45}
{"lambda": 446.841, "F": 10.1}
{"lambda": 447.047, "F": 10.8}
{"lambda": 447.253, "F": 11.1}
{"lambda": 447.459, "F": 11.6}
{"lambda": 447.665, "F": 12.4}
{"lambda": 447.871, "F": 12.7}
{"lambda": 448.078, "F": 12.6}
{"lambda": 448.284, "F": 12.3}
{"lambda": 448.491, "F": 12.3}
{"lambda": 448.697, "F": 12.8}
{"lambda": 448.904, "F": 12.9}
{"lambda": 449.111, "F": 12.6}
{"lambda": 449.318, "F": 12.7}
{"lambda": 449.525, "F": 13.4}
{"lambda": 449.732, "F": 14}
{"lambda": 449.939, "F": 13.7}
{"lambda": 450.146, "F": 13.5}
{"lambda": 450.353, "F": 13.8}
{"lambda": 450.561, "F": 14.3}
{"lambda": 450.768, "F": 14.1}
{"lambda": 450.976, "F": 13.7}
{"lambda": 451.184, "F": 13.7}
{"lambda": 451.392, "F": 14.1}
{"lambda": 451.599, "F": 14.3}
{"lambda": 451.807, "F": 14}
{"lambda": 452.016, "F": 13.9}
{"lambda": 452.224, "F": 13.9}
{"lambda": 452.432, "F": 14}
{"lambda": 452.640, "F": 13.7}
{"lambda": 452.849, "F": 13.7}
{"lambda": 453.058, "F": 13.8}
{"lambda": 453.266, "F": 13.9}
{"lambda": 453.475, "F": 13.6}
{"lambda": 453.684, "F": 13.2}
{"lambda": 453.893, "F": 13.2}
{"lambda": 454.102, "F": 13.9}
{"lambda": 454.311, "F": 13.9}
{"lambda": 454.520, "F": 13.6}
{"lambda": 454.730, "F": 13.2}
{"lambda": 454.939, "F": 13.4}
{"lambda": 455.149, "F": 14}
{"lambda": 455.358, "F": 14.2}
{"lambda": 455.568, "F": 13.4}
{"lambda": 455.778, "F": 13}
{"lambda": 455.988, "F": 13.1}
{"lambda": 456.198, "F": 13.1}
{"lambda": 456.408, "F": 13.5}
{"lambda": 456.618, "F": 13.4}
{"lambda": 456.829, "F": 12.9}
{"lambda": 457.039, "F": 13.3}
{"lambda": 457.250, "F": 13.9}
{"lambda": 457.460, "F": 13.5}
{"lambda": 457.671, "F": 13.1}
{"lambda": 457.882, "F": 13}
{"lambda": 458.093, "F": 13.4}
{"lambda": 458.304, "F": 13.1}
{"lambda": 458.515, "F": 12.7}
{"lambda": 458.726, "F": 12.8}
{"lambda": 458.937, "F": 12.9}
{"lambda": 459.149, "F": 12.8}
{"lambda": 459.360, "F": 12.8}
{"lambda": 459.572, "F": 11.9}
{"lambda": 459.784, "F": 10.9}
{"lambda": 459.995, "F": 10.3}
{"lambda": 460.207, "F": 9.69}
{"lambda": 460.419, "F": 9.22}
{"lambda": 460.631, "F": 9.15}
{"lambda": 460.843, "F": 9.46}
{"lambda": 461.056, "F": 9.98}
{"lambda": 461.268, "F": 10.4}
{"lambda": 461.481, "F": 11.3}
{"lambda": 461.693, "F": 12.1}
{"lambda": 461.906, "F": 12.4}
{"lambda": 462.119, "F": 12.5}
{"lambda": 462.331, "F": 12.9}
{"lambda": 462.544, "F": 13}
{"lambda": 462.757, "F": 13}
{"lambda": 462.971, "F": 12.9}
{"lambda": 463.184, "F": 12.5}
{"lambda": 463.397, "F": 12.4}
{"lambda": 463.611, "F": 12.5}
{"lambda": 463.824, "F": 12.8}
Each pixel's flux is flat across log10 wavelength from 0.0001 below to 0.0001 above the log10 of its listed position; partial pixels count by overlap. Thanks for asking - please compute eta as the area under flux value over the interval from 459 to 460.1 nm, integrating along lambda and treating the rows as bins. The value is 13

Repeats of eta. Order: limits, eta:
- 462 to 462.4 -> 5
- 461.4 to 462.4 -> 12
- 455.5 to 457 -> 20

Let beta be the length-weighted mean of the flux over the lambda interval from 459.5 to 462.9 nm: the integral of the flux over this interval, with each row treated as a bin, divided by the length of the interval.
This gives 11.1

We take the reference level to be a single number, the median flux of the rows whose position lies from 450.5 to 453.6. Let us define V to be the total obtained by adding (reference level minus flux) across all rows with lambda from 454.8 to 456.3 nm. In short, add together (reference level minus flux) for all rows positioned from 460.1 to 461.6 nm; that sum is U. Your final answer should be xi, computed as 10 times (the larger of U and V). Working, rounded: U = 28.1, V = 3.1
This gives 281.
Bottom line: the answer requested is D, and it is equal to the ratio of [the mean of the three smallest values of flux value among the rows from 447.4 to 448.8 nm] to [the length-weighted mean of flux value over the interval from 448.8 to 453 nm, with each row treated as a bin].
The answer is 0.88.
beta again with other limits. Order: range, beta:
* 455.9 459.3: 13.2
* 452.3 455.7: 13.7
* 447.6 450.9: 13.1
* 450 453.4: 13.9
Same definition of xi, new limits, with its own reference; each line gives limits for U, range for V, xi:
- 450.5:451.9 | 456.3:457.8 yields 37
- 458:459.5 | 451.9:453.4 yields 68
